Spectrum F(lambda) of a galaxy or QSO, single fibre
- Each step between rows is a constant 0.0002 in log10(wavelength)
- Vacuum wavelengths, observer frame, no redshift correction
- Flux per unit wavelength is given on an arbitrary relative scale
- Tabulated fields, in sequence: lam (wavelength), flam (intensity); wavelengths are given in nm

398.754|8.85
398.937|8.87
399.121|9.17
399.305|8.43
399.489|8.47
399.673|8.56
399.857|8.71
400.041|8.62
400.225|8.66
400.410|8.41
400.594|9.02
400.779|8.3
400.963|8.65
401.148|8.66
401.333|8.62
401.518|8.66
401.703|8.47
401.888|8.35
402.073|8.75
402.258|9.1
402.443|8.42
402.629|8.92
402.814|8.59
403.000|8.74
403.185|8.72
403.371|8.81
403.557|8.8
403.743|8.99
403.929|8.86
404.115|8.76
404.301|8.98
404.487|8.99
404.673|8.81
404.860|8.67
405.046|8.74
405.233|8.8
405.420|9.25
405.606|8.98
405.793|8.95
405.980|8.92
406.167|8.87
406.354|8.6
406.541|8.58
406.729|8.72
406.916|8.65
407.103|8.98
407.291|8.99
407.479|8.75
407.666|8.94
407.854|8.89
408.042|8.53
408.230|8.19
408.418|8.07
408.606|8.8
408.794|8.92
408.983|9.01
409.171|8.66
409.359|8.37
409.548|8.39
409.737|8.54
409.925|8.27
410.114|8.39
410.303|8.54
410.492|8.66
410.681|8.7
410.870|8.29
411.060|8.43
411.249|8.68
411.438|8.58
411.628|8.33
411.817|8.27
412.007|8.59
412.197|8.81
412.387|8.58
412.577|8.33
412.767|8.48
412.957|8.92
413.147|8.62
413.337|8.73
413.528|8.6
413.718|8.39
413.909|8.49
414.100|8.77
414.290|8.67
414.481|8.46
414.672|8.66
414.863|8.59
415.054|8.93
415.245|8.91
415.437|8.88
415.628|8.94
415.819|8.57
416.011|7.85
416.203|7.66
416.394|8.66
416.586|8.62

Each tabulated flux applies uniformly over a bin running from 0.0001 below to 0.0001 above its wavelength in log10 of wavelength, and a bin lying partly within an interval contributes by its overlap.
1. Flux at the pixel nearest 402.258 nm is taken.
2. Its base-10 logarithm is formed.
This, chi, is 0.959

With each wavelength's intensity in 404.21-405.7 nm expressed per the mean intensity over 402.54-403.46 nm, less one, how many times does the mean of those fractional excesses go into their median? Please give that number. 0.95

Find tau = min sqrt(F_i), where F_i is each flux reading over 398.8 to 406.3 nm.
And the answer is 2.88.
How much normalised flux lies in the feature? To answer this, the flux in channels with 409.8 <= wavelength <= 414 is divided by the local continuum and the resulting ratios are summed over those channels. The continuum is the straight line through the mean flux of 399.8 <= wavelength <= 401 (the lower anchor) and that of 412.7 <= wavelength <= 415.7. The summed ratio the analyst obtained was 21.6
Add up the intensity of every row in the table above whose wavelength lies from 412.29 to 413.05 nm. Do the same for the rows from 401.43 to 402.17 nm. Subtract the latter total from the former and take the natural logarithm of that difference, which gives -2.5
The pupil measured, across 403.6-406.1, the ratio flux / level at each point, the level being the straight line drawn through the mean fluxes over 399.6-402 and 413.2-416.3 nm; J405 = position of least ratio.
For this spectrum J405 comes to 404.860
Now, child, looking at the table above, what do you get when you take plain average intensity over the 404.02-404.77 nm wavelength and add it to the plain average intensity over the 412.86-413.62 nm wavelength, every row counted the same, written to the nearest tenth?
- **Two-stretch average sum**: 17.6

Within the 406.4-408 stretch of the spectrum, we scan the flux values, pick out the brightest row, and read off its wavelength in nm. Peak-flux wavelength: 407.291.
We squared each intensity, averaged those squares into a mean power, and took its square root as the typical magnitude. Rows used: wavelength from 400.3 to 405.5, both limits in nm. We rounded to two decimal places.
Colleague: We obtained 8.75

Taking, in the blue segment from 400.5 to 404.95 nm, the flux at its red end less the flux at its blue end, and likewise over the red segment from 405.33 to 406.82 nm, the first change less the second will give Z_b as 0.2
